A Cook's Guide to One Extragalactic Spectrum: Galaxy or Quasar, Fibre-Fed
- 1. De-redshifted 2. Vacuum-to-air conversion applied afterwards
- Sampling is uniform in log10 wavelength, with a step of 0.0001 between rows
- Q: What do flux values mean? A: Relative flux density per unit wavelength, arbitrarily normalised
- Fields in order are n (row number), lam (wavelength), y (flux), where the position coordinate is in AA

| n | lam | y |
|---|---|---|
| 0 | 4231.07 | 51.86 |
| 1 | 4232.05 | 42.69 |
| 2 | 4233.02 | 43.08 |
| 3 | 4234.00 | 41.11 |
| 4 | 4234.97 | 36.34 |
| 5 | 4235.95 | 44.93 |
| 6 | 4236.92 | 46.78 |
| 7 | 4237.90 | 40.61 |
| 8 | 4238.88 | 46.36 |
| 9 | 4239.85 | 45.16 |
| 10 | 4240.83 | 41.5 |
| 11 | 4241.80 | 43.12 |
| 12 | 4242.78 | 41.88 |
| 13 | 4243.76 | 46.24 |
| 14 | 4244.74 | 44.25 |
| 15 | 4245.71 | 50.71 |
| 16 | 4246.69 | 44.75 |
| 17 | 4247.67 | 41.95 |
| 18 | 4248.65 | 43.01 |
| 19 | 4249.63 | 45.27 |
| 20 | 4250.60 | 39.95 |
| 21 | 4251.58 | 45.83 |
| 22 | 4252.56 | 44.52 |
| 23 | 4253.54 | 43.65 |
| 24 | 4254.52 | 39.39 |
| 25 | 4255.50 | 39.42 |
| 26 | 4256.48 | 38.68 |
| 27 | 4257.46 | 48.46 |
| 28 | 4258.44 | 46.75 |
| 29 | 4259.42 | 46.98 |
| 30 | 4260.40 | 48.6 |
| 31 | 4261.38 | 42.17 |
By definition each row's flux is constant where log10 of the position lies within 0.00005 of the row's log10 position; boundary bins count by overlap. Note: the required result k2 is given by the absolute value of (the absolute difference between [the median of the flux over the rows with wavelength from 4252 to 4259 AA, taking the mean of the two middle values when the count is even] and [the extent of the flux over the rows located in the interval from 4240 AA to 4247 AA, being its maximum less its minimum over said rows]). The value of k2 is 34.4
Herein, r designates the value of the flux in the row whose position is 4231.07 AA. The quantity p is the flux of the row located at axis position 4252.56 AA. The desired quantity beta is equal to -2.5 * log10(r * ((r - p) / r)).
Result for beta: -2.2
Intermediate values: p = 44.52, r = 51.86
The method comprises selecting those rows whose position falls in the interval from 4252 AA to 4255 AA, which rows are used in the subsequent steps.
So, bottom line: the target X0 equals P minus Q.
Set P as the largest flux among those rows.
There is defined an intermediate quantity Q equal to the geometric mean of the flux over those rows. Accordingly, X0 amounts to 2.1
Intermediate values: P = 44.52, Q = 42.5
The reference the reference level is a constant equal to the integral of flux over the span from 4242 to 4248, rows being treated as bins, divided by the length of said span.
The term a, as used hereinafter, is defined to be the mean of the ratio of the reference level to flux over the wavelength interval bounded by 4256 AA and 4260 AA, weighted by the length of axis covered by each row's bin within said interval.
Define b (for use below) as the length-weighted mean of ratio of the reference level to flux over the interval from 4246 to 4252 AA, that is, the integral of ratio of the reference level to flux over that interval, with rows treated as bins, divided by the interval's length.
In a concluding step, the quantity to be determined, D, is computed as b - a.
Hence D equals 0.03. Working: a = 1.00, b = 1.03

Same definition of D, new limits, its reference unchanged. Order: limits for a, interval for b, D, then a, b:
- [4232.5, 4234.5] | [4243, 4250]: -0.07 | 1.07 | 1.00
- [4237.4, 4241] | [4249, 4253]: 0.00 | 1.03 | 1.03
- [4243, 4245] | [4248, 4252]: 0.04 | 1.00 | 1.04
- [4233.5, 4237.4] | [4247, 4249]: -0.02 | 1.07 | 1.05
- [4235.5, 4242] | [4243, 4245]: -0.02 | 1.02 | 1.00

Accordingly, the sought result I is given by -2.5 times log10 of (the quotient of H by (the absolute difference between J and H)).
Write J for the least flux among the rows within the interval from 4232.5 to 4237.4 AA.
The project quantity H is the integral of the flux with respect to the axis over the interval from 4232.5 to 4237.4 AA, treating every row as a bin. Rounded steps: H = 208.2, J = 36.34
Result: -0.2083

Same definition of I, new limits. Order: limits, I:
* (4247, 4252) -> -0.2218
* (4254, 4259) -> -0.2175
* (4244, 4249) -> -0.2238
